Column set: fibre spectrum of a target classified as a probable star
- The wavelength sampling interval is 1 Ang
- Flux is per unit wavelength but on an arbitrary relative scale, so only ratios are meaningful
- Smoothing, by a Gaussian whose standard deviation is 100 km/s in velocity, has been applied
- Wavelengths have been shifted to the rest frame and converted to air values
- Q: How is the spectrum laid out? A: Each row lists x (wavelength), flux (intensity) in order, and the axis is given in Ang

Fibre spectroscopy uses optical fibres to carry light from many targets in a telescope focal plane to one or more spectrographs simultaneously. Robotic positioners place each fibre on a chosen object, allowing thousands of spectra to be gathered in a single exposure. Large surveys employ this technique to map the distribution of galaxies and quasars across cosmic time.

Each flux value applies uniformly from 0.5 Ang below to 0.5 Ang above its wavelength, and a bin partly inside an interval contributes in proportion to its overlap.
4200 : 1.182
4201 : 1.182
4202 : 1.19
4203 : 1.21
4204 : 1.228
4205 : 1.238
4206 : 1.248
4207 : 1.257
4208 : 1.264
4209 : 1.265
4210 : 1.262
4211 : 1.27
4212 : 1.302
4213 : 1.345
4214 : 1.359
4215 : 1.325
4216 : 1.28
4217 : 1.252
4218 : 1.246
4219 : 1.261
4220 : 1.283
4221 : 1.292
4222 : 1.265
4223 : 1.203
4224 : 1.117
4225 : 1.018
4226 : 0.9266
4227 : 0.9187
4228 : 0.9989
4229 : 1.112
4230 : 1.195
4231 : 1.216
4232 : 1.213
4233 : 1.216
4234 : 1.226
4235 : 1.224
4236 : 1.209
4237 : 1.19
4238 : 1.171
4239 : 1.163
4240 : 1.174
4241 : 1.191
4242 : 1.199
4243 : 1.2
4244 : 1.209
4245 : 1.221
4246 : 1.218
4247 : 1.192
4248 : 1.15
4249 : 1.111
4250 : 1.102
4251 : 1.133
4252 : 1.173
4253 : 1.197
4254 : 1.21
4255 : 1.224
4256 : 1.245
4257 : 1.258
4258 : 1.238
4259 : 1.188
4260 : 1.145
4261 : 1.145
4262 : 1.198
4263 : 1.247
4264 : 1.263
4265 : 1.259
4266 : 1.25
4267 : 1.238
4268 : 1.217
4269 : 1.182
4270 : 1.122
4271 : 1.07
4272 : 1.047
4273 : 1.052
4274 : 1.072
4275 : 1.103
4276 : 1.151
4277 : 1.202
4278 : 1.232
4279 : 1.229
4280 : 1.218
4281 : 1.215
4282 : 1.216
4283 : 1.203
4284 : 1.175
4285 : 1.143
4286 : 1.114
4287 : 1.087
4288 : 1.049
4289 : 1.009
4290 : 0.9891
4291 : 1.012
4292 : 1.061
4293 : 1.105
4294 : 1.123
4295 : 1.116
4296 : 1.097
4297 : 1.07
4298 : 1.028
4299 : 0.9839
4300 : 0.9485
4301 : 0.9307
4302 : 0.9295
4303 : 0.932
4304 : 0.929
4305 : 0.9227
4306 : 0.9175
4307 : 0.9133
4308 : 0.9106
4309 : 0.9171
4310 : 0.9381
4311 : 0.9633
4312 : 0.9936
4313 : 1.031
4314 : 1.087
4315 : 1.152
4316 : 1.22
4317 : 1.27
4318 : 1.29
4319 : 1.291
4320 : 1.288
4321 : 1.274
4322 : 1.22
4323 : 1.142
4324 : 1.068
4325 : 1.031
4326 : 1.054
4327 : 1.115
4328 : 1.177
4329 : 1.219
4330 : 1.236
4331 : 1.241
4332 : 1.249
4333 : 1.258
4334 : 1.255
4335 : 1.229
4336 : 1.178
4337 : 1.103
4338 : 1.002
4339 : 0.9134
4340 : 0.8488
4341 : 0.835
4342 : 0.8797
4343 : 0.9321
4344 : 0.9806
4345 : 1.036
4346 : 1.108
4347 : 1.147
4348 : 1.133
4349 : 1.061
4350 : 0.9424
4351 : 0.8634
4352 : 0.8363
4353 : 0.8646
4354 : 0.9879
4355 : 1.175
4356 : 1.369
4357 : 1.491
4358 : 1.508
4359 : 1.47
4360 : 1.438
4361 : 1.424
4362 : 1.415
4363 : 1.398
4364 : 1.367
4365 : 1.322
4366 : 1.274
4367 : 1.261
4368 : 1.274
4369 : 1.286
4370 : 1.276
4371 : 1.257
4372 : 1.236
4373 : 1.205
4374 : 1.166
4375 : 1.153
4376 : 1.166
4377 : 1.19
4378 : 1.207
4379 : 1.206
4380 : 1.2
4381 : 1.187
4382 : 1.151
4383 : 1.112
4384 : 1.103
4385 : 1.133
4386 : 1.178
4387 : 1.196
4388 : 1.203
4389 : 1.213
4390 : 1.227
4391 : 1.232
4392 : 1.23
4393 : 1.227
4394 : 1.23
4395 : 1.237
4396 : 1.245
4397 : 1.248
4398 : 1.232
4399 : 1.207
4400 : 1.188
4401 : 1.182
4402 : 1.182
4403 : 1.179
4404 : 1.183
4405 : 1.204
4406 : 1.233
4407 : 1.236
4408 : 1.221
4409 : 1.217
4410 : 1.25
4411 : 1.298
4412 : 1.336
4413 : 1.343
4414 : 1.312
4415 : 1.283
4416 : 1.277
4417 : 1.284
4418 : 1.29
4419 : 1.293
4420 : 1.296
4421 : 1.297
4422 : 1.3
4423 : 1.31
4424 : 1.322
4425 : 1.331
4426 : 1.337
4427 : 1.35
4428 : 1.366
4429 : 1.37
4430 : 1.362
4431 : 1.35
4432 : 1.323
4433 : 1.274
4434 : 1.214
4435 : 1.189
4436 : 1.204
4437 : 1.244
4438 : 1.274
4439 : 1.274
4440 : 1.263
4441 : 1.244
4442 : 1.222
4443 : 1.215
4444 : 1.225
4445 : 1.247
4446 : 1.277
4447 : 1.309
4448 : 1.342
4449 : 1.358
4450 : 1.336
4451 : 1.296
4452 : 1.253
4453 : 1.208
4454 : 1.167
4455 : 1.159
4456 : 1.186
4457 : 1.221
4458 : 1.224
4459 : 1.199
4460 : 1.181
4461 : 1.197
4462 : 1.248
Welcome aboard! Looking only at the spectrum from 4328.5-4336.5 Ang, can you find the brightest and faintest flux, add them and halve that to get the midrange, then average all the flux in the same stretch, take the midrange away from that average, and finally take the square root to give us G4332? 0.12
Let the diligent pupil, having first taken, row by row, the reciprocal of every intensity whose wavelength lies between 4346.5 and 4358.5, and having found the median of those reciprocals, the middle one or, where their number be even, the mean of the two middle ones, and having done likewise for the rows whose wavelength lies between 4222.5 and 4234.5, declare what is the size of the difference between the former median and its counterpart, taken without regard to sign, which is 0.047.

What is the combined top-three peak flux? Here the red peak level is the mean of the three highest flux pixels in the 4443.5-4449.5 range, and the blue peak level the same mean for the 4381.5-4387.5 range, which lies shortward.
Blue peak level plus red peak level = 2.51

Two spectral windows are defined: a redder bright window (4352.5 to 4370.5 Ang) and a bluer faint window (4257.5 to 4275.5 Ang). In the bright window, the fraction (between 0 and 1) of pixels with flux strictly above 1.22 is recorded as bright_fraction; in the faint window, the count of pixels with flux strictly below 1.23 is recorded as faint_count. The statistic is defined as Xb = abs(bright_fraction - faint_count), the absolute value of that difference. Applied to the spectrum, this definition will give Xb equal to 11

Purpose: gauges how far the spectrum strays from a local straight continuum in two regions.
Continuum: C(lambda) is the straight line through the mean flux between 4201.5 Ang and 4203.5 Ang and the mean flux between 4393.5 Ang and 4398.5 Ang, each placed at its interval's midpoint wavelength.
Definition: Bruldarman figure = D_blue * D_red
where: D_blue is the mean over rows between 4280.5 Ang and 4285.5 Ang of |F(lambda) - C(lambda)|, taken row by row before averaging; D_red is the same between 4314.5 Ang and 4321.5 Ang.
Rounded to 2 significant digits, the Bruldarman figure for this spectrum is 0.0014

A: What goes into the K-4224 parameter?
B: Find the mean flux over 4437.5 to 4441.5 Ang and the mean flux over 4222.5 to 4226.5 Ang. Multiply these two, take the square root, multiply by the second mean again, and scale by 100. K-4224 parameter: 124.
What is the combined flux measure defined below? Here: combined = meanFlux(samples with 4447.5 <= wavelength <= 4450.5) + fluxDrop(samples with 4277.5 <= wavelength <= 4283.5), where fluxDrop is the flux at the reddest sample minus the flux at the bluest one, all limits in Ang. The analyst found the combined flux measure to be 1.32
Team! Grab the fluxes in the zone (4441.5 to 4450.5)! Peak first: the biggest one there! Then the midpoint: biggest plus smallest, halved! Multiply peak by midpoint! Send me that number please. 1.7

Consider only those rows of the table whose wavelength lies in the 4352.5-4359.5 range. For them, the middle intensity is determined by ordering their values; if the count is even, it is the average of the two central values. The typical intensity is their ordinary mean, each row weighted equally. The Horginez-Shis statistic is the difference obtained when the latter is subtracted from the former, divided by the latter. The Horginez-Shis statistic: 0.081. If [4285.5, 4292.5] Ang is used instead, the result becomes 0.003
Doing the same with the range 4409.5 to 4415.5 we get 0.001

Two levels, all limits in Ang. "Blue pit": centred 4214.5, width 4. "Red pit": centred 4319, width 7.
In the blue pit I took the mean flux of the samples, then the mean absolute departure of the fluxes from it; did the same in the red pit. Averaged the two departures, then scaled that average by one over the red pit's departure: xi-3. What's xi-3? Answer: 0.98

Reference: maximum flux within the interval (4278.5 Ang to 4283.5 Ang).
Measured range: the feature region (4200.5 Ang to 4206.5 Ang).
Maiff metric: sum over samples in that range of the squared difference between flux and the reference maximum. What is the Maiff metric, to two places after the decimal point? 0.00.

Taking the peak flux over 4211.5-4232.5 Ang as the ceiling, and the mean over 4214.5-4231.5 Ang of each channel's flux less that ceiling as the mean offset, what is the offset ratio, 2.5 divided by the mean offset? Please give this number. -13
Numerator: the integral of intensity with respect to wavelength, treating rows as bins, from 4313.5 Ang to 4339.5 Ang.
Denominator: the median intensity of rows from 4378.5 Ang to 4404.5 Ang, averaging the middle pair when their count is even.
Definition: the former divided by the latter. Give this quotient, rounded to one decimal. 25.4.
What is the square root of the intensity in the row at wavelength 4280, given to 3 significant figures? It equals 1.10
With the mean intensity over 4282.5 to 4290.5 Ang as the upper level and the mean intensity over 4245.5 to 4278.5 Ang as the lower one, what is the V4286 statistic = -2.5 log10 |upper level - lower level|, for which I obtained 2.7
